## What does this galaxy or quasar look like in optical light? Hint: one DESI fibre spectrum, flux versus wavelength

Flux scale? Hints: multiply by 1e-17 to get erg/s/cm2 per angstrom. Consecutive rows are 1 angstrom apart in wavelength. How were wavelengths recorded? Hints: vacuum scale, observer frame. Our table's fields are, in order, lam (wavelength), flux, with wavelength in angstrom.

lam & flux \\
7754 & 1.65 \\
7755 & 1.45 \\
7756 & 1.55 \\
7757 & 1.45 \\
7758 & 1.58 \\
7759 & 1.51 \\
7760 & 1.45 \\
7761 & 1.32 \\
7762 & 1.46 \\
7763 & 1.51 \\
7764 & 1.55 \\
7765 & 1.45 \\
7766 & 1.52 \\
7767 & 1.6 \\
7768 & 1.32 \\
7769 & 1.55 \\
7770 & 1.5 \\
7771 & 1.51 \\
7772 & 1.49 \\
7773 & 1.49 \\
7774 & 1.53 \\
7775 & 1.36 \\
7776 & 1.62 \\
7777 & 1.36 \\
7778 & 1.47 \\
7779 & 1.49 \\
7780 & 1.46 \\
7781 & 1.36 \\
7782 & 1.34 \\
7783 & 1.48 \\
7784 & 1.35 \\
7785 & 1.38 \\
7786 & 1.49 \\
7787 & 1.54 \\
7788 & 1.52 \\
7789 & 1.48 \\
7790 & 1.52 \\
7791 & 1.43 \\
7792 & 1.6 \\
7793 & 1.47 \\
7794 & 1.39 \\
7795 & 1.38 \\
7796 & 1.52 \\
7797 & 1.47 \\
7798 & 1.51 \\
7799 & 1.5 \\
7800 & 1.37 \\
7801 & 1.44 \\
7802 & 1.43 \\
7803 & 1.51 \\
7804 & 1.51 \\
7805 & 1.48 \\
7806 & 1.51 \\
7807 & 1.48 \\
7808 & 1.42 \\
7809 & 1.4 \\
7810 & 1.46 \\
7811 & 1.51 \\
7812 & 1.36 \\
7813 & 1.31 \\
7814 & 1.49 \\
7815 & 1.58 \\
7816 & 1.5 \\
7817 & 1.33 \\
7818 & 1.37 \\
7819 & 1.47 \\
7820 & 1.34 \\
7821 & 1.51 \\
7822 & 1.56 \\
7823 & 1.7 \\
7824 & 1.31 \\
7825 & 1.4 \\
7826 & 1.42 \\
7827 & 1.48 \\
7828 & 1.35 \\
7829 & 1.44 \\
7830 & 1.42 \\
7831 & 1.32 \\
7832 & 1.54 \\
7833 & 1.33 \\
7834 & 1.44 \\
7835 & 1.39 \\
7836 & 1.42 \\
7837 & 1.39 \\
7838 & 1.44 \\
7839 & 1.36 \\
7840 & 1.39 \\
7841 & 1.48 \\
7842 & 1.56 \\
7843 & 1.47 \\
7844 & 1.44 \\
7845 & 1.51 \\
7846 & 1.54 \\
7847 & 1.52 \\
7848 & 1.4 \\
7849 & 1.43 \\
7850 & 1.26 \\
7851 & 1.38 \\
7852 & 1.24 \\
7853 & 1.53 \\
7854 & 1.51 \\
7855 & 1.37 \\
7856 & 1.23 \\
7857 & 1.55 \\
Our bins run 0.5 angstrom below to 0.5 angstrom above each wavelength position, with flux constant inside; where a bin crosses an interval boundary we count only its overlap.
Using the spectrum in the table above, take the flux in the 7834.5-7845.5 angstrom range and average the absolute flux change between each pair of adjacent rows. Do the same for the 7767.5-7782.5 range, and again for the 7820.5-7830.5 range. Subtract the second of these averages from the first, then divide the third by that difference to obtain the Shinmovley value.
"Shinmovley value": -3.0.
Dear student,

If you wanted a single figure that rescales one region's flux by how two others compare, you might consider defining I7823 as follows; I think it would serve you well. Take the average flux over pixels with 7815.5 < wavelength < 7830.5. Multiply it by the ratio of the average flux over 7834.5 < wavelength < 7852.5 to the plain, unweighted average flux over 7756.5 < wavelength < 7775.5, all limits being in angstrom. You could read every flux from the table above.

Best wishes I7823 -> 1.38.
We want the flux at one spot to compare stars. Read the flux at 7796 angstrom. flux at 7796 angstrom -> 1.52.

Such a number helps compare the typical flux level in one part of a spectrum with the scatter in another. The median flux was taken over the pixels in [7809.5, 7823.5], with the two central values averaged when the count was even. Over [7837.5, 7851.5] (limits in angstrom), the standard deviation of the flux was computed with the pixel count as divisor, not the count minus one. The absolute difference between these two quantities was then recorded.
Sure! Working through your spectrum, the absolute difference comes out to 1.40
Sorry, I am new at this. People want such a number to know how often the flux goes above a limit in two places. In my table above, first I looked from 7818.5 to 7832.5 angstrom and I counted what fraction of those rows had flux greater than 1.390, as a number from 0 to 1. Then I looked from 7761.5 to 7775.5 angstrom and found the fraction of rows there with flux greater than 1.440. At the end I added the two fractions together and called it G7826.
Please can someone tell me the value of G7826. 1.57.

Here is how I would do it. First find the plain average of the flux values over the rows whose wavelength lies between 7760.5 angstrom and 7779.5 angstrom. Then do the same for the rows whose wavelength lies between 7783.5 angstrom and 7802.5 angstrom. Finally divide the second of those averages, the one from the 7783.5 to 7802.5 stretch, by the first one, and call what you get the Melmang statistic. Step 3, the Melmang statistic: 0.989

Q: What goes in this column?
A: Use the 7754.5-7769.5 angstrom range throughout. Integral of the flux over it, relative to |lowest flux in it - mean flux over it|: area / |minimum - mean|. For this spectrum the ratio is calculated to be 135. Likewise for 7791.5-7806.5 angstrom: 215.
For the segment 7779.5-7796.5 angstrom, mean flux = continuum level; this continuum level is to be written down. 1.45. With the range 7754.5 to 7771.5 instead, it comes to 1.49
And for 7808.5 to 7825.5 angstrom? 1.45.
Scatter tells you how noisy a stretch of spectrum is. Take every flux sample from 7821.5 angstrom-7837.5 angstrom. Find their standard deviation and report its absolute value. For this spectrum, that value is 0.10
